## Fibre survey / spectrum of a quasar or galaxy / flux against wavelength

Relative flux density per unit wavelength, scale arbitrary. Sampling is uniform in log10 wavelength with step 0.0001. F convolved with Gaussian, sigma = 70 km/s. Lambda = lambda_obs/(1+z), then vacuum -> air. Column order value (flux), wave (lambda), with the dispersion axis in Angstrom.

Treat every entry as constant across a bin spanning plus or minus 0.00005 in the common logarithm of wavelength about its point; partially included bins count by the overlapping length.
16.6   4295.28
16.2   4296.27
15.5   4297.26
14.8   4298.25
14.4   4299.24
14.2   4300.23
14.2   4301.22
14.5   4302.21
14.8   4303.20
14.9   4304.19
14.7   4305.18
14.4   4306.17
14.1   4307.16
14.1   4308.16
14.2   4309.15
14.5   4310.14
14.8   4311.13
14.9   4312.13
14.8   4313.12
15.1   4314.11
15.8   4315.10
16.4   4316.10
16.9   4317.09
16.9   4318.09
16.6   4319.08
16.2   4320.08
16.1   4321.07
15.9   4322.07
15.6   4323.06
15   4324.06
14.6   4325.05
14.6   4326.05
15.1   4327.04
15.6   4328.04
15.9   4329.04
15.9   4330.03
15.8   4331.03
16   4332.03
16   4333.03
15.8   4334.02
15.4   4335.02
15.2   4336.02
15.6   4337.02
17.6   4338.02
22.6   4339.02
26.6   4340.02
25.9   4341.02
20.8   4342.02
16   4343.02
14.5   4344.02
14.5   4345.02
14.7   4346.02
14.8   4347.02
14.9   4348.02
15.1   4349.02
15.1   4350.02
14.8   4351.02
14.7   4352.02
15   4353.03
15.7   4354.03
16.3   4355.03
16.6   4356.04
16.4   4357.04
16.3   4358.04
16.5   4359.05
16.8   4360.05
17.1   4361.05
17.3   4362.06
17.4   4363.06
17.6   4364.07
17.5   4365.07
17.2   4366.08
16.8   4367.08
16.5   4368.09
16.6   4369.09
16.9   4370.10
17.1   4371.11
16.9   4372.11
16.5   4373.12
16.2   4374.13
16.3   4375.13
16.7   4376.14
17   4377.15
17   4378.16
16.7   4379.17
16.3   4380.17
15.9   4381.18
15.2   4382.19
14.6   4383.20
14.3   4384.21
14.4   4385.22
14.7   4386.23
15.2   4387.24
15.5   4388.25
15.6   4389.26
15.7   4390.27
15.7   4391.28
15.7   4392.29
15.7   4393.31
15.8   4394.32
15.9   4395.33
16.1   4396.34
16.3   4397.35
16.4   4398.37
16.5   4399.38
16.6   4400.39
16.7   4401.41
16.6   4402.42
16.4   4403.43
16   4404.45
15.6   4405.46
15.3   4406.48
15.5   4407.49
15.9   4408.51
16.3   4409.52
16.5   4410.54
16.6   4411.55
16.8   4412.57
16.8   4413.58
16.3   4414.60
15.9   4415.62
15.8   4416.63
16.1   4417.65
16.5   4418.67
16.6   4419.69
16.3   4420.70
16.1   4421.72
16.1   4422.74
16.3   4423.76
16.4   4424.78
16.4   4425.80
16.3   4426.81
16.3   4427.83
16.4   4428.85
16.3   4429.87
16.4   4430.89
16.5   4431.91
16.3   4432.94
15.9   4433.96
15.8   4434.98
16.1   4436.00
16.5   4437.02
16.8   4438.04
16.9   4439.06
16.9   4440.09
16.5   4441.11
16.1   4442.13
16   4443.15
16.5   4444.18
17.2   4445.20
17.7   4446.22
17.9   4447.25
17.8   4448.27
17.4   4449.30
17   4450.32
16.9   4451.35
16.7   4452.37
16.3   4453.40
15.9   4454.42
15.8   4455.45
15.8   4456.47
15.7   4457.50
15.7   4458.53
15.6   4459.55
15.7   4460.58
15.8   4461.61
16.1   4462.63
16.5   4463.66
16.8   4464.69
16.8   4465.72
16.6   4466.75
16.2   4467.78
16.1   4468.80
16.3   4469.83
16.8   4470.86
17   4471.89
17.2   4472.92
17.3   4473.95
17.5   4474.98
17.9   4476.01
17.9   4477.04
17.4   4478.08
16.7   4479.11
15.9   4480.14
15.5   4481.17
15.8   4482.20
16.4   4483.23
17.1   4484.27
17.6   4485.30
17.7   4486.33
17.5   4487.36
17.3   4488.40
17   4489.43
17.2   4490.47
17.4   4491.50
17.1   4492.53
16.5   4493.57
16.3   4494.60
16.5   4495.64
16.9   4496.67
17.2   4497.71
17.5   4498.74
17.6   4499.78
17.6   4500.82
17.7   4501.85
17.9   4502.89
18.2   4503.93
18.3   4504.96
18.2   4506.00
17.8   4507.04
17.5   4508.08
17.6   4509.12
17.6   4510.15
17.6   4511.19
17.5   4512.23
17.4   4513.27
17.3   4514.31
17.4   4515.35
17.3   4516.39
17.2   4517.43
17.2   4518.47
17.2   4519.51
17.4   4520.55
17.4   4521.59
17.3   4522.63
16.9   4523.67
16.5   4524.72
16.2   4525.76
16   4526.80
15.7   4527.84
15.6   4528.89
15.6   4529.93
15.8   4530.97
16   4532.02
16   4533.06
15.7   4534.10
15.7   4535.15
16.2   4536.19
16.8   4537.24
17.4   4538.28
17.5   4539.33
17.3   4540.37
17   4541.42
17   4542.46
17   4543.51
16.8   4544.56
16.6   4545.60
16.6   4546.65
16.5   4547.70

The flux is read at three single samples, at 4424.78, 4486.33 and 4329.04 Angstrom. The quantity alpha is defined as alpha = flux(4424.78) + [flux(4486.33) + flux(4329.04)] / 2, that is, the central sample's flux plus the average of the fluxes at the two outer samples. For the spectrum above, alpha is 33.2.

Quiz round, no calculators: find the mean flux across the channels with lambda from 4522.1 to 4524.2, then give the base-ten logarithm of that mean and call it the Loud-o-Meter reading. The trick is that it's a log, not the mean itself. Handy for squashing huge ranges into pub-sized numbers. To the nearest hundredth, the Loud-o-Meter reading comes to 1.23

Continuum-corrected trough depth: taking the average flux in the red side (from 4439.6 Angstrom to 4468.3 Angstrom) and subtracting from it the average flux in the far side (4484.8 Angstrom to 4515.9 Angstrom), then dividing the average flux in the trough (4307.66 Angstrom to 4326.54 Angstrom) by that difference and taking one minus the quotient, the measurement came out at 18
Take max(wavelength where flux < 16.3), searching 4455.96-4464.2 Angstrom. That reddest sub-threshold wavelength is 4462.63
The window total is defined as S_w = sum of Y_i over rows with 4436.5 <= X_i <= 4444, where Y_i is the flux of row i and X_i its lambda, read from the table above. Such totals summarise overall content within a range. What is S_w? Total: 116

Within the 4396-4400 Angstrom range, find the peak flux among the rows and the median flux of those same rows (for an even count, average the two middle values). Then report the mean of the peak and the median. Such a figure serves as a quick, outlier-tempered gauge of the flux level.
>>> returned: 16.4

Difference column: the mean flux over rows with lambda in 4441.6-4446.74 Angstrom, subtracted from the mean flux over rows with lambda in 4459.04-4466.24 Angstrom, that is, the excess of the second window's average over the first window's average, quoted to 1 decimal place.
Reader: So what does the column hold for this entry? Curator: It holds -0.5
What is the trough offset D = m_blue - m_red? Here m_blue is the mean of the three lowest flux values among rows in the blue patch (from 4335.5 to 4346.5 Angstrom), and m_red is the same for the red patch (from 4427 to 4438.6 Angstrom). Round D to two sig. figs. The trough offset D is -1.4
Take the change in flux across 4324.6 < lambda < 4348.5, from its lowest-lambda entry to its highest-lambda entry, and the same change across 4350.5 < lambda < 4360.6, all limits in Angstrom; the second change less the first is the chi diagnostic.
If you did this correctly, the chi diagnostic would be 1.7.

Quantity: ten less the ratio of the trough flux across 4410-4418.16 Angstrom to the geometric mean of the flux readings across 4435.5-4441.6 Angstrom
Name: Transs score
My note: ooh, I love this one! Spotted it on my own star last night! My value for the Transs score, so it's 9.05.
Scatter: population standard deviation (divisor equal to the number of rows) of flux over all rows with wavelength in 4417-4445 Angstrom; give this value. 0.27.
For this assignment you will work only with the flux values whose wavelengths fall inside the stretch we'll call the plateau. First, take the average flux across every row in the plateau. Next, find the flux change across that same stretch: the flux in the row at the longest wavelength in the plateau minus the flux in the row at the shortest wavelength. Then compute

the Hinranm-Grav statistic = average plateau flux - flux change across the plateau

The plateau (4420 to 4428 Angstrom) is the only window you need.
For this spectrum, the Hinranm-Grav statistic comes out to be 16.3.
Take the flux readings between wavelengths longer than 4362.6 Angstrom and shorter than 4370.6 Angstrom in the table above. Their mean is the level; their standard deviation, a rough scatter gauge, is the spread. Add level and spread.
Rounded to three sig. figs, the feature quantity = 17.5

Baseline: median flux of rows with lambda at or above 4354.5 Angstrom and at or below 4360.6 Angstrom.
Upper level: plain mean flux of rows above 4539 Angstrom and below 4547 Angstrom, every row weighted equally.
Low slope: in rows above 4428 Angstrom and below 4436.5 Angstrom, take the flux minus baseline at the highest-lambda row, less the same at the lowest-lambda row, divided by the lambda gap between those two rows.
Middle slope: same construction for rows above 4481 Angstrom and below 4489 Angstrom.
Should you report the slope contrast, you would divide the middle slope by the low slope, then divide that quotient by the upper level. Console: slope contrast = -0.350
